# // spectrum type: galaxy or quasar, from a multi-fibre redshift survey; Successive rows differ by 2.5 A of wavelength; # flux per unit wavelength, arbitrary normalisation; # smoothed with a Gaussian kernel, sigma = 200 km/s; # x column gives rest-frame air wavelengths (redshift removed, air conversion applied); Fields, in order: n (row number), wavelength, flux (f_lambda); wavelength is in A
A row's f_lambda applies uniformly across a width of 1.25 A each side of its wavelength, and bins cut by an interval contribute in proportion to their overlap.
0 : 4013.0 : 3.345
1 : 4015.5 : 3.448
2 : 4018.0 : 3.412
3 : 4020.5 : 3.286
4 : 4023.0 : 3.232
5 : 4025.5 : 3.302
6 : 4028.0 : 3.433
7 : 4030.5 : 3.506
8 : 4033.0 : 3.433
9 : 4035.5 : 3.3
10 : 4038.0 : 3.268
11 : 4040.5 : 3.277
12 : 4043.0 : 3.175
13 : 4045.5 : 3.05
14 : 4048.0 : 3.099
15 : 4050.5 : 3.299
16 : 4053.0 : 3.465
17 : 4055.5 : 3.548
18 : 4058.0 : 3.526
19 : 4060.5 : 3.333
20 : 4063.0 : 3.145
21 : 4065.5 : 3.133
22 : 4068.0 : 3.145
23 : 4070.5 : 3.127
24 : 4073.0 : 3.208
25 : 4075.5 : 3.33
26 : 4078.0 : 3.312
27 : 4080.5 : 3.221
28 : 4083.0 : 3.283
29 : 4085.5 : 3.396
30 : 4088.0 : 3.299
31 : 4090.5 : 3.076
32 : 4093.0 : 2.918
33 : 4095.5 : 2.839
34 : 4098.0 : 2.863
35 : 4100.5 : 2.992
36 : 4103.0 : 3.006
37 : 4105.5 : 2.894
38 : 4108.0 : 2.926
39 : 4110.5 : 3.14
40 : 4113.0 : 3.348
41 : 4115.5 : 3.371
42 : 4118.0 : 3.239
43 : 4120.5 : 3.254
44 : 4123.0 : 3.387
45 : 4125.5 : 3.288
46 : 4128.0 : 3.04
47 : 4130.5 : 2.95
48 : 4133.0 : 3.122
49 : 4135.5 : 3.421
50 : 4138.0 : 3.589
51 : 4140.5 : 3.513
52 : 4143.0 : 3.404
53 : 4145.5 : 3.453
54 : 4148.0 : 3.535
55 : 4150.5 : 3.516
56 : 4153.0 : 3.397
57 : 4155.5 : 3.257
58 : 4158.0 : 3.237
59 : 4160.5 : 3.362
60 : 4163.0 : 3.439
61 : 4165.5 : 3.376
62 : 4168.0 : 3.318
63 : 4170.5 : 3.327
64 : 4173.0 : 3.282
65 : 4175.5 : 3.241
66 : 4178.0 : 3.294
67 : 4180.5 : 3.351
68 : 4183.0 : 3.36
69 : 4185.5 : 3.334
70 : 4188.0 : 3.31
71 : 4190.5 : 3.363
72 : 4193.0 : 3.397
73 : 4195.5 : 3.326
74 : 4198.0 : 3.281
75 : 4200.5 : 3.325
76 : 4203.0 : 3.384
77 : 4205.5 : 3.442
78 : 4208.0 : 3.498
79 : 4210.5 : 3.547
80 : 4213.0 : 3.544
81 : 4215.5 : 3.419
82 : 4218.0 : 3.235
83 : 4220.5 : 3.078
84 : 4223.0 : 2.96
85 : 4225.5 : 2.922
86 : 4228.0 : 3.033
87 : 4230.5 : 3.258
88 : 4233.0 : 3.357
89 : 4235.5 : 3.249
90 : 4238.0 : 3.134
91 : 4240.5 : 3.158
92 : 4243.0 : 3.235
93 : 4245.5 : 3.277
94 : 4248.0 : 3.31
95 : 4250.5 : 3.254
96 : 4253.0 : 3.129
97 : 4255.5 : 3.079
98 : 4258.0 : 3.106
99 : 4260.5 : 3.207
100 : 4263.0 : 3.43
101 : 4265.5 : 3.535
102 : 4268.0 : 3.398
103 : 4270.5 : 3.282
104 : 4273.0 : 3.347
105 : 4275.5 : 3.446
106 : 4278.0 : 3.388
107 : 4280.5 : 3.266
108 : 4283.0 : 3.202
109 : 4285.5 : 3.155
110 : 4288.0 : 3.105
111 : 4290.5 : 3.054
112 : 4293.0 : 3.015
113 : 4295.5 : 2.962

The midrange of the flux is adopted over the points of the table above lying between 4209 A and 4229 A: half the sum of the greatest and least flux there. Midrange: 3.23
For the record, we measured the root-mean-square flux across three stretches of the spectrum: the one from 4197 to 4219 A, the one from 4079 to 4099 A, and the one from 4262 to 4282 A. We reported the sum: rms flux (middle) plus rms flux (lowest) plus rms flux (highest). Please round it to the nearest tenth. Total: 9.9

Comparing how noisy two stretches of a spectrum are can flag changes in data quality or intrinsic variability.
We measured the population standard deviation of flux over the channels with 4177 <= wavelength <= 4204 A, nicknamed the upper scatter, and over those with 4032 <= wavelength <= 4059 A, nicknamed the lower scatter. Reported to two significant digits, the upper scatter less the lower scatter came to -0.12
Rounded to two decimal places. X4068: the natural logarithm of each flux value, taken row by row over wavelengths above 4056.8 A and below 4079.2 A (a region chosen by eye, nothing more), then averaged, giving 1.18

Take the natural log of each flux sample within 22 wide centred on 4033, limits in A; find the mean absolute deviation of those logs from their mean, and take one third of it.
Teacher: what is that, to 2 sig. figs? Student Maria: 0.0088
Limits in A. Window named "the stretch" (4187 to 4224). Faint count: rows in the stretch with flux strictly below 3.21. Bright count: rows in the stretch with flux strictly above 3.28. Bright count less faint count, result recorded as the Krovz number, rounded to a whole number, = 10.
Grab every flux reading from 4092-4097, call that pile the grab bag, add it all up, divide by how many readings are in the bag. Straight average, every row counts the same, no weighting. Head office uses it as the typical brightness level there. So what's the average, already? 2.88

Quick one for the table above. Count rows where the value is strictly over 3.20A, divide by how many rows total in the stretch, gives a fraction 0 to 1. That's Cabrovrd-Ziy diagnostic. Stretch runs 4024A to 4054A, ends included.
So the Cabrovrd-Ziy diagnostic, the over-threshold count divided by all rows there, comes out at 0.75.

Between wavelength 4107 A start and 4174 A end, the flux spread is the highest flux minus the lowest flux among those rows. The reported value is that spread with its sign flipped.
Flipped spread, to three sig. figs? -0.663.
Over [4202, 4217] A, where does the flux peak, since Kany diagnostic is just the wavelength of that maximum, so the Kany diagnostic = 4210.5 A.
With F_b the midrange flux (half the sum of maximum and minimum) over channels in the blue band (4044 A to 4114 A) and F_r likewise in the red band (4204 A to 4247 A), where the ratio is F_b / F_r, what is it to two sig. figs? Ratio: 0.99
